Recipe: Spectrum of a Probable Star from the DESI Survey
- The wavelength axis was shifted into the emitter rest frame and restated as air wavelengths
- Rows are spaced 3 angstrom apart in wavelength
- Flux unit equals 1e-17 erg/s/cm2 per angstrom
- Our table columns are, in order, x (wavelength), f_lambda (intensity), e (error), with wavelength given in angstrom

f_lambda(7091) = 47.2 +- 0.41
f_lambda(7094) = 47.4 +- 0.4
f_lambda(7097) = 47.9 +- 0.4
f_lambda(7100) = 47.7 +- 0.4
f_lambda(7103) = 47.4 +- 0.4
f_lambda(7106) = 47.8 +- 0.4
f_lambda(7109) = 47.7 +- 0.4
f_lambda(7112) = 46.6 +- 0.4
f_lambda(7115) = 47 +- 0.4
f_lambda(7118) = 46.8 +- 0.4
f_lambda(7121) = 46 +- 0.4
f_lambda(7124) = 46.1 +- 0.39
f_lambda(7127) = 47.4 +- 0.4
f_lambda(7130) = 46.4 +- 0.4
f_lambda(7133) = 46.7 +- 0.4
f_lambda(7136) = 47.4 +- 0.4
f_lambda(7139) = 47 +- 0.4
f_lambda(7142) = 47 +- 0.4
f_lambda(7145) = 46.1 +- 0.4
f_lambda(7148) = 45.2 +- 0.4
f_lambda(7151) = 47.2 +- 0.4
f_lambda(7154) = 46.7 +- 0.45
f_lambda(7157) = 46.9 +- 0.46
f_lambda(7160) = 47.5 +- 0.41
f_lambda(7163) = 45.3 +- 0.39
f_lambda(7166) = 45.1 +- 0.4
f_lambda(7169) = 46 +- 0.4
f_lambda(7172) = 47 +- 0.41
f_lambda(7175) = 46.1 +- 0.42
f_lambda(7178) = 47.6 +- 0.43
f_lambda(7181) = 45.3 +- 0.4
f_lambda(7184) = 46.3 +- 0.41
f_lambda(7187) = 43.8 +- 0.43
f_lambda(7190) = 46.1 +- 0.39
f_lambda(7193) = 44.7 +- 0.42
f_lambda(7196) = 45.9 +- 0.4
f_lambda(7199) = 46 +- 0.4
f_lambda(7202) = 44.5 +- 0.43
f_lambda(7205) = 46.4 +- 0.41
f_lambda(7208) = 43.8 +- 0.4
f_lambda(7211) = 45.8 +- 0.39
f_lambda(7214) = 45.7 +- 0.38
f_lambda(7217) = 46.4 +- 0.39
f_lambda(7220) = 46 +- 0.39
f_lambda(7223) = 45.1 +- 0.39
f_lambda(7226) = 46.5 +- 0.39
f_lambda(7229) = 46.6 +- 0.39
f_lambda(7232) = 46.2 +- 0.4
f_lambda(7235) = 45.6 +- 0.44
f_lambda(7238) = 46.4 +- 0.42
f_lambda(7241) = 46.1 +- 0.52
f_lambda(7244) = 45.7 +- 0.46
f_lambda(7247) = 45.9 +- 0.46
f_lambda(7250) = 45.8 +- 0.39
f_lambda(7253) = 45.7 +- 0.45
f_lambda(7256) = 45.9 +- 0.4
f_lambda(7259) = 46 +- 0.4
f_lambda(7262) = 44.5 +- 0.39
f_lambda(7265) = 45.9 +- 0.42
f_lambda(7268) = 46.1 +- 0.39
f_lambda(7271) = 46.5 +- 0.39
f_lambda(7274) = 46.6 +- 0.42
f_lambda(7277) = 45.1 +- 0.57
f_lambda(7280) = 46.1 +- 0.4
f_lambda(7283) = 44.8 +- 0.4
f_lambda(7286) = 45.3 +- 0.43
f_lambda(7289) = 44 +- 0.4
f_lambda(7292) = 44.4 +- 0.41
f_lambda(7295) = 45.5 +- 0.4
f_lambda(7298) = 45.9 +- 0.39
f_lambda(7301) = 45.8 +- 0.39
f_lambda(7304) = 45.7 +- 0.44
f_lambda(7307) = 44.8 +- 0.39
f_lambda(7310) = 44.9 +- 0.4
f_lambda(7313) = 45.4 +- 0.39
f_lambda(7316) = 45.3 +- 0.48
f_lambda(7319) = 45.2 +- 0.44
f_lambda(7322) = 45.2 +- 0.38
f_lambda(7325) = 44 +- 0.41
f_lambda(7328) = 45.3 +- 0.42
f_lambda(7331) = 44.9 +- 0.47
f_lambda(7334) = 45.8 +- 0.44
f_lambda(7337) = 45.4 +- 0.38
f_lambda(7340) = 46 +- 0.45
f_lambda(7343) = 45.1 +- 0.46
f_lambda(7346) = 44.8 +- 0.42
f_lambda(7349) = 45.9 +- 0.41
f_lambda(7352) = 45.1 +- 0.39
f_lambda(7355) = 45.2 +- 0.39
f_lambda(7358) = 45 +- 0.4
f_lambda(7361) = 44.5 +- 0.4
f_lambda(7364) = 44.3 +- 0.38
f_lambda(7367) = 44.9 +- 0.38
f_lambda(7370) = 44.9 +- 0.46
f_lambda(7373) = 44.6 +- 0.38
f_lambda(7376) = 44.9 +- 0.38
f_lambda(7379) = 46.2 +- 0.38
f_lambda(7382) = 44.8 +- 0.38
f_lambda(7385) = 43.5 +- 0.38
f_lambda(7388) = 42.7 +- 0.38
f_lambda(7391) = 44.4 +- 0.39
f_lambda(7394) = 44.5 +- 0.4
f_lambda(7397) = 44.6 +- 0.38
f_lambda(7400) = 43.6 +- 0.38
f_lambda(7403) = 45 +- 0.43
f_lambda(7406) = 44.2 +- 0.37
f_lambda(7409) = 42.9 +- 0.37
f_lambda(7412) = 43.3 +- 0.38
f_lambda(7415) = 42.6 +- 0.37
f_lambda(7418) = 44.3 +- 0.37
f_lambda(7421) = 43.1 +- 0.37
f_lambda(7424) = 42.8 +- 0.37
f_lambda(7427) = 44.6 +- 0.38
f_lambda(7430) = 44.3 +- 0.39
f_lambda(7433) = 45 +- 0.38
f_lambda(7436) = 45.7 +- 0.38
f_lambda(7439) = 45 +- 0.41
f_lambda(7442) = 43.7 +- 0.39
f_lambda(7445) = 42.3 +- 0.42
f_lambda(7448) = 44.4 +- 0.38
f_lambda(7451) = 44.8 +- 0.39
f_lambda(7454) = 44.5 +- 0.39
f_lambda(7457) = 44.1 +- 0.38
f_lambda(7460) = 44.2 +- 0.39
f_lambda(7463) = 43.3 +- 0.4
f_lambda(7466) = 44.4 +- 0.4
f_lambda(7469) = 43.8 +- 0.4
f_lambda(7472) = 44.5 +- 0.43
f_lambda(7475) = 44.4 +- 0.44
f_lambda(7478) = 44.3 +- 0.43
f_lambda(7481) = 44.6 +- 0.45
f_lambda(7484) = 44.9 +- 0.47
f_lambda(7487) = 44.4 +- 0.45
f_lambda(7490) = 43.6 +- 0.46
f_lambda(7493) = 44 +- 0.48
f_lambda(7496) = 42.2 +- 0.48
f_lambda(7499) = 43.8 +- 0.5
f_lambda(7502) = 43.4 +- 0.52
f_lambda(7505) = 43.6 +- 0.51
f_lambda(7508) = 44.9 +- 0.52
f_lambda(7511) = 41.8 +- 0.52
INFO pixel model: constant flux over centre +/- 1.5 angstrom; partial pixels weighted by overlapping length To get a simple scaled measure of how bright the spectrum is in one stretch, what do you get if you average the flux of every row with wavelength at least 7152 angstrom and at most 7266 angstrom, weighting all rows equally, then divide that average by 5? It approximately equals 9.17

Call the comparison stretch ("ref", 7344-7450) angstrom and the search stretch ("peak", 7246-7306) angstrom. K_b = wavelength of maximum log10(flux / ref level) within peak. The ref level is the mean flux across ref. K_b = 7274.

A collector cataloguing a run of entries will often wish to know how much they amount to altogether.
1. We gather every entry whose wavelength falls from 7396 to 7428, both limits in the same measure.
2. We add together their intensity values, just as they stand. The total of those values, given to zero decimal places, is 481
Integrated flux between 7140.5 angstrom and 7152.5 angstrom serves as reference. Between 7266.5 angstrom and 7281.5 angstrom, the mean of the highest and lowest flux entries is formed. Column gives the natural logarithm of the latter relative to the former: -2.50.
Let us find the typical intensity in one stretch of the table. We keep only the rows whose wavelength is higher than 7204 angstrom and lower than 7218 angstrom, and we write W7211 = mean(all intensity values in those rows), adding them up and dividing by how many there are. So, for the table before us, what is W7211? 45.6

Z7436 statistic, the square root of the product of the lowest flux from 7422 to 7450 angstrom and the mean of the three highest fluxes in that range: 43.7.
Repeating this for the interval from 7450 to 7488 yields 44.0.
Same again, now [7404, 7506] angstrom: 43.7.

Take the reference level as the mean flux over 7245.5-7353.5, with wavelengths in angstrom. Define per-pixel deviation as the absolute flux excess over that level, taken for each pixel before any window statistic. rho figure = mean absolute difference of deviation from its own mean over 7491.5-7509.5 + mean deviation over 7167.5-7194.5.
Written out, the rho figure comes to 1.6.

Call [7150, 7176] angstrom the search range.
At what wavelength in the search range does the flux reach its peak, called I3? 7160 angstrom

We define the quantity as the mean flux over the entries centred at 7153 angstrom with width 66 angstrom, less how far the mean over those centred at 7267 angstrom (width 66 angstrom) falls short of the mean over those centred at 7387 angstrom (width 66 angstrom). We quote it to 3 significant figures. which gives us 47.8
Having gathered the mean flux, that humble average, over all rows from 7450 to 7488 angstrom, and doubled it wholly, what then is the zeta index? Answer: 88.6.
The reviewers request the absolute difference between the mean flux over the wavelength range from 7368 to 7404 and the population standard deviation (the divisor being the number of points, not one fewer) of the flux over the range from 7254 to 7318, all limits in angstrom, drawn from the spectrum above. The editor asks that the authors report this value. 43.79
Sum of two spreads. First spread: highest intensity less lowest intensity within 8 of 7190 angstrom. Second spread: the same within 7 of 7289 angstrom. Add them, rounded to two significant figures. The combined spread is 4.0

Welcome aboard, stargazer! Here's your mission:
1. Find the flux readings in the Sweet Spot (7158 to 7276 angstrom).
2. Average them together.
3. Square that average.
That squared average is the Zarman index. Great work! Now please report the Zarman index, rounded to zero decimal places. 2103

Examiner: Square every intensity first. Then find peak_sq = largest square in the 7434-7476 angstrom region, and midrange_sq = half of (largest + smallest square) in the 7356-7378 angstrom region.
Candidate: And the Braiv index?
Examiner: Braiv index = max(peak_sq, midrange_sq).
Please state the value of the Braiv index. 2088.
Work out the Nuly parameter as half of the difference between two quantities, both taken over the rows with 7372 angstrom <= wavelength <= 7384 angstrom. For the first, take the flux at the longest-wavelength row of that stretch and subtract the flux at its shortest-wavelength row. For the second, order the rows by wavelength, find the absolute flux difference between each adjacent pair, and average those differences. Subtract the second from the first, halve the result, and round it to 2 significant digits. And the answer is -0.40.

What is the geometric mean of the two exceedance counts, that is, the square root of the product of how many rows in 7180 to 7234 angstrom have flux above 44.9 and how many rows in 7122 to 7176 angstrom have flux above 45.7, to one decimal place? 14.5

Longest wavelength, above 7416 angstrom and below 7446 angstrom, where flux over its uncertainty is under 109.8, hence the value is 7445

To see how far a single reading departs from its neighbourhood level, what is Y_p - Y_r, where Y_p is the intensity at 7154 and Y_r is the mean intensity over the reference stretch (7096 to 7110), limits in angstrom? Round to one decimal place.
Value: -1.0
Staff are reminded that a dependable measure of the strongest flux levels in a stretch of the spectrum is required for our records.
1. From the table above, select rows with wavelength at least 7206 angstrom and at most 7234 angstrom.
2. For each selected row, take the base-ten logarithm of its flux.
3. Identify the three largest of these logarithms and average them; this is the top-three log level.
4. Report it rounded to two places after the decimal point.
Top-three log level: 1.67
